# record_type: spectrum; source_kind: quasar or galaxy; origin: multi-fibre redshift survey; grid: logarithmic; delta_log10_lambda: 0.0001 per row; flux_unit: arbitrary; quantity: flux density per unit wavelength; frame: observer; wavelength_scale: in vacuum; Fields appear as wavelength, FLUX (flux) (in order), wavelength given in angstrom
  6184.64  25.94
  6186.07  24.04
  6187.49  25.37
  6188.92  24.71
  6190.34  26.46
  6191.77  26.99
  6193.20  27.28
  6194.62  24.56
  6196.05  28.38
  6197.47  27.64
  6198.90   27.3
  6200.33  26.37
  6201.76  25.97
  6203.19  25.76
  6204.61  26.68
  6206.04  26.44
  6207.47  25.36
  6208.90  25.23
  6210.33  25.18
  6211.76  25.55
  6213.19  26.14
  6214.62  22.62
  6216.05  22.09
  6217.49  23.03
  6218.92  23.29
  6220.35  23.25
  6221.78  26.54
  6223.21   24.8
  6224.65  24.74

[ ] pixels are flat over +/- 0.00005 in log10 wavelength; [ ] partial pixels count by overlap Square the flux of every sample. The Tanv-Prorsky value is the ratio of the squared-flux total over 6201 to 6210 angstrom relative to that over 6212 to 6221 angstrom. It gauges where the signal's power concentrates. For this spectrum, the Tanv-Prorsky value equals 1.22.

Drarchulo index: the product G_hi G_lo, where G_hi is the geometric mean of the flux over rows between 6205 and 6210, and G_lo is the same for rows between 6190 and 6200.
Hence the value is 691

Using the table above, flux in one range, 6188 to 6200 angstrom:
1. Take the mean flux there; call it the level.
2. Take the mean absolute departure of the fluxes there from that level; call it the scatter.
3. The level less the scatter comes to 25.6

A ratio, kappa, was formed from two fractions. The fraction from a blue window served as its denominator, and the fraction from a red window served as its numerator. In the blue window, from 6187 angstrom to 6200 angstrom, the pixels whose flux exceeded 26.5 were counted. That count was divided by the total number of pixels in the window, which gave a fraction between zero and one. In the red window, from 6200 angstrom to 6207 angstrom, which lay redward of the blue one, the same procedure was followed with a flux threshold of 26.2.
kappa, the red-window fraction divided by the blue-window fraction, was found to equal 1.08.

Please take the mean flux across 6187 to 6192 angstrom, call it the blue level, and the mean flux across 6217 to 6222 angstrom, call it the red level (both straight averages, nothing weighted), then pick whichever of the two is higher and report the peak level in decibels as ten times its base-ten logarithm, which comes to 14.1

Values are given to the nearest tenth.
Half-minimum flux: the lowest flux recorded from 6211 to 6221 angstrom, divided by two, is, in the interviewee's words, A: 11.0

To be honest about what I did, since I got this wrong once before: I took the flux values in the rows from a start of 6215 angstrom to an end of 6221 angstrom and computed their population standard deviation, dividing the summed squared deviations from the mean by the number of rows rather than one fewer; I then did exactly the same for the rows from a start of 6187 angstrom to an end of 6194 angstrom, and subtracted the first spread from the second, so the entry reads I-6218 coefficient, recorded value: 0.5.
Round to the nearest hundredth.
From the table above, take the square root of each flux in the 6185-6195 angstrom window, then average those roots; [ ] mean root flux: 5.06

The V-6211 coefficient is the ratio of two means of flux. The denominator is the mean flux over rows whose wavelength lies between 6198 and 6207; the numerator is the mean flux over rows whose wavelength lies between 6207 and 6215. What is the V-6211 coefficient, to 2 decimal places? 0.95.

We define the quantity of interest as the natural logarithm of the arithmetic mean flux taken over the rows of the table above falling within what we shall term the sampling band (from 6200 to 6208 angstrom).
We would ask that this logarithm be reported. 3.26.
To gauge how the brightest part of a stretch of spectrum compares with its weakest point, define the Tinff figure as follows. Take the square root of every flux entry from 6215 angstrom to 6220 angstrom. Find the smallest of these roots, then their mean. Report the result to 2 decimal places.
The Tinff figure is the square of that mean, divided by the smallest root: 4.85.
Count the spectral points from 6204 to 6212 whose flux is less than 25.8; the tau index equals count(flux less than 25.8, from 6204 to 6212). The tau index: 4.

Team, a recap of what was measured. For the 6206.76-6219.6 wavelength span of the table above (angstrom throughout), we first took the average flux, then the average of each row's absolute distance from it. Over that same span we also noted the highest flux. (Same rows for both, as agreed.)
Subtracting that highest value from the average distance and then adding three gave -21.8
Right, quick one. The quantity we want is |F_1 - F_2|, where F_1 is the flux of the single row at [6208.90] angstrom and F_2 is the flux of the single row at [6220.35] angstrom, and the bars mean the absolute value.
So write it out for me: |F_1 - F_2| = 2.0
